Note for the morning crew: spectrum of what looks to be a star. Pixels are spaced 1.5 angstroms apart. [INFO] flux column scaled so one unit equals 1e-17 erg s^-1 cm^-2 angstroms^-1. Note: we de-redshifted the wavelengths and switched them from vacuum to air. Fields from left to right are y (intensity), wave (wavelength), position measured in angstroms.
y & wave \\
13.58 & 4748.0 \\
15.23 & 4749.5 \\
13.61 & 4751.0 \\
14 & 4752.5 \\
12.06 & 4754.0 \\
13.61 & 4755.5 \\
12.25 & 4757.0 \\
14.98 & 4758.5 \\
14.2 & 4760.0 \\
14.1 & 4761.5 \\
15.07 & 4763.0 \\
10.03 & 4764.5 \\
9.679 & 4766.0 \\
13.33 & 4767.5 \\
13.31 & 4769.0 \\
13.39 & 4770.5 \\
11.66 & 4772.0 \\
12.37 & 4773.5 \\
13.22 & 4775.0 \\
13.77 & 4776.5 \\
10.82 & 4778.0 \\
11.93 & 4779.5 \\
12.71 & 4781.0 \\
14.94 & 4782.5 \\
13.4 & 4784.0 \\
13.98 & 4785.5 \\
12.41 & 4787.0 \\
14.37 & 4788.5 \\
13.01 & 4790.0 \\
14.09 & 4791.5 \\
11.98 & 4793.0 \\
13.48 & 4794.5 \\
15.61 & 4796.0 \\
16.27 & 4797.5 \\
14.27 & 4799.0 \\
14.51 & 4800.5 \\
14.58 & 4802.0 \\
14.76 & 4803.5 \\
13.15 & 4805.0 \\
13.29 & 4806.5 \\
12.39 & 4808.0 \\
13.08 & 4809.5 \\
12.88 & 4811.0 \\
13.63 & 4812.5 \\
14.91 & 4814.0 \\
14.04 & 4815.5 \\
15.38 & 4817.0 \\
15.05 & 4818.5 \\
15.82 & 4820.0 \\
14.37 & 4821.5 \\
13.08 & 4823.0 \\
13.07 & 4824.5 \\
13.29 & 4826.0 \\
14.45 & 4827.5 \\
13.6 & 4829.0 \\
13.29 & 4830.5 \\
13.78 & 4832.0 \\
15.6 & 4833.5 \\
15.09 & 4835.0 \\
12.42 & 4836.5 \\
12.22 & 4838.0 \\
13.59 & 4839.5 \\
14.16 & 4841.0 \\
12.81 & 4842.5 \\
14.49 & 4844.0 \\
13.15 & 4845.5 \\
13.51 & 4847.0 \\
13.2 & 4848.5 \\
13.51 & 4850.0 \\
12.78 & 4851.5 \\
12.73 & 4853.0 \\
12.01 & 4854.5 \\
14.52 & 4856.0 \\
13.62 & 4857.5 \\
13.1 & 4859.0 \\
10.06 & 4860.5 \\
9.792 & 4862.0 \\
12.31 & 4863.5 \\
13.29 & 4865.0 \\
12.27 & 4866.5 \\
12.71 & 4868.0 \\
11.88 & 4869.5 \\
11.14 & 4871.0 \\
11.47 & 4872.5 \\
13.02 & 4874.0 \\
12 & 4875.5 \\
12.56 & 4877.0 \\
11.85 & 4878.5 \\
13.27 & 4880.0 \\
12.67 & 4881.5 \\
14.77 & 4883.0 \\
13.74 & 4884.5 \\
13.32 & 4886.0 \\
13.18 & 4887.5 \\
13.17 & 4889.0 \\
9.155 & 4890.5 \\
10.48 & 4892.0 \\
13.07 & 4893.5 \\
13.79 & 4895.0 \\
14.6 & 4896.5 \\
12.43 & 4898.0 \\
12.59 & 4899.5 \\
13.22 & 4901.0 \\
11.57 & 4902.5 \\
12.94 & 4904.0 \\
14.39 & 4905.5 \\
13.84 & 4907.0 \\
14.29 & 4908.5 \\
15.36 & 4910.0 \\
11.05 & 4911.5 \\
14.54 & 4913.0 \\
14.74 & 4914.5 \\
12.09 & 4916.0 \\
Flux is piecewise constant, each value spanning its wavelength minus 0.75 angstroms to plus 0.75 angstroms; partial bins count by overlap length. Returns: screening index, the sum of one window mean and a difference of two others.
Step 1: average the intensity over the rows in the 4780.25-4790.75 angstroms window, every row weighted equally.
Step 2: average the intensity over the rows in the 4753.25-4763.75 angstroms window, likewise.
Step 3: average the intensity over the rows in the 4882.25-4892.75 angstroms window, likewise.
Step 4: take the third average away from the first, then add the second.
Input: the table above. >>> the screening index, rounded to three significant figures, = 14.8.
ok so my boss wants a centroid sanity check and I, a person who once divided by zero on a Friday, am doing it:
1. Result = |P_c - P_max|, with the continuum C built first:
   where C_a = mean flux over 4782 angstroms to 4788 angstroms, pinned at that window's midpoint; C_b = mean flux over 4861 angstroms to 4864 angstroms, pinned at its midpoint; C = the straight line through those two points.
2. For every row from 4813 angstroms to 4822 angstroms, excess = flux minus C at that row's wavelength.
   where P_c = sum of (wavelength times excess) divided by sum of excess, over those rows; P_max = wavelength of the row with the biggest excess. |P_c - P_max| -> 2.0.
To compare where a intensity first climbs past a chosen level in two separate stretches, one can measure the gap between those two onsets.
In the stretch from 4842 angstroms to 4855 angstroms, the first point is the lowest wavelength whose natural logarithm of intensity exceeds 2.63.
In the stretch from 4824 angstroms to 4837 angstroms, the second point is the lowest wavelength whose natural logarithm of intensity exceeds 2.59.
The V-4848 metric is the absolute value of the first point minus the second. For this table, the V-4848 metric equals 16.5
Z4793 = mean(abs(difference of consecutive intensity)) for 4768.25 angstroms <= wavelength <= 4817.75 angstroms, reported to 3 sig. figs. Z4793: 1.12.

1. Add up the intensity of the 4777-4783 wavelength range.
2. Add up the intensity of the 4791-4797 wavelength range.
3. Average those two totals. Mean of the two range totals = 52.8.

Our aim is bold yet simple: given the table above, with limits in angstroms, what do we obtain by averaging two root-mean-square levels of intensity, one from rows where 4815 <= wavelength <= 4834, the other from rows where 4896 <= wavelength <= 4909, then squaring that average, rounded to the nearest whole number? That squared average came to 190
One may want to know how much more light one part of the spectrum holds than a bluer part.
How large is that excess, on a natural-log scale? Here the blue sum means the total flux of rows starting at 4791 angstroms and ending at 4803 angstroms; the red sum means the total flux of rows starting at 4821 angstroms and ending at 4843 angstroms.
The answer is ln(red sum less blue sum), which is 4.5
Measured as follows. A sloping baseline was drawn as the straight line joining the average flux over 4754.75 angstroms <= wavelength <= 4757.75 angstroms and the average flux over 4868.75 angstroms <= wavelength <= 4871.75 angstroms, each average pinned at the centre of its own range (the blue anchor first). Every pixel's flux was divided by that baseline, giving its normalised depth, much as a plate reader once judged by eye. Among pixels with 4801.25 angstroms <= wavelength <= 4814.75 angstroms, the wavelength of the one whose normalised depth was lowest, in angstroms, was 4808.0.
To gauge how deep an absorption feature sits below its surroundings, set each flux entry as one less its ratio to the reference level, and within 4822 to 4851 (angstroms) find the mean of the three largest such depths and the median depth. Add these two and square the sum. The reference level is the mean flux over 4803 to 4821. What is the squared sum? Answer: 0.022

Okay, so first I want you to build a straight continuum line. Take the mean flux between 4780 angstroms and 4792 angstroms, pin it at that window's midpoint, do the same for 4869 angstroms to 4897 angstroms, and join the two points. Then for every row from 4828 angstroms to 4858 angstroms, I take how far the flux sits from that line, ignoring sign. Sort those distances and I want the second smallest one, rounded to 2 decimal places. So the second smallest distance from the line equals 0.15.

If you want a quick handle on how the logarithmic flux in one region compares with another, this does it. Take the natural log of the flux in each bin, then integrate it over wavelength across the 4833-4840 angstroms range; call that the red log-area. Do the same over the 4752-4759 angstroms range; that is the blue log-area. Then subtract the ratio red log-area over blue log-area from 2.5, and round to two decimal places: 1.49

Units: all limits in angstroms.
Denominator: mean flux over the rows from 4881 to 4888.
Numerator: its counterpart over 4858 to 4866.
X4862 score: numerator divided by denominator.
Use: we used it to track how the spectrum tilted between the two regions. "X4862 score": 0.87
